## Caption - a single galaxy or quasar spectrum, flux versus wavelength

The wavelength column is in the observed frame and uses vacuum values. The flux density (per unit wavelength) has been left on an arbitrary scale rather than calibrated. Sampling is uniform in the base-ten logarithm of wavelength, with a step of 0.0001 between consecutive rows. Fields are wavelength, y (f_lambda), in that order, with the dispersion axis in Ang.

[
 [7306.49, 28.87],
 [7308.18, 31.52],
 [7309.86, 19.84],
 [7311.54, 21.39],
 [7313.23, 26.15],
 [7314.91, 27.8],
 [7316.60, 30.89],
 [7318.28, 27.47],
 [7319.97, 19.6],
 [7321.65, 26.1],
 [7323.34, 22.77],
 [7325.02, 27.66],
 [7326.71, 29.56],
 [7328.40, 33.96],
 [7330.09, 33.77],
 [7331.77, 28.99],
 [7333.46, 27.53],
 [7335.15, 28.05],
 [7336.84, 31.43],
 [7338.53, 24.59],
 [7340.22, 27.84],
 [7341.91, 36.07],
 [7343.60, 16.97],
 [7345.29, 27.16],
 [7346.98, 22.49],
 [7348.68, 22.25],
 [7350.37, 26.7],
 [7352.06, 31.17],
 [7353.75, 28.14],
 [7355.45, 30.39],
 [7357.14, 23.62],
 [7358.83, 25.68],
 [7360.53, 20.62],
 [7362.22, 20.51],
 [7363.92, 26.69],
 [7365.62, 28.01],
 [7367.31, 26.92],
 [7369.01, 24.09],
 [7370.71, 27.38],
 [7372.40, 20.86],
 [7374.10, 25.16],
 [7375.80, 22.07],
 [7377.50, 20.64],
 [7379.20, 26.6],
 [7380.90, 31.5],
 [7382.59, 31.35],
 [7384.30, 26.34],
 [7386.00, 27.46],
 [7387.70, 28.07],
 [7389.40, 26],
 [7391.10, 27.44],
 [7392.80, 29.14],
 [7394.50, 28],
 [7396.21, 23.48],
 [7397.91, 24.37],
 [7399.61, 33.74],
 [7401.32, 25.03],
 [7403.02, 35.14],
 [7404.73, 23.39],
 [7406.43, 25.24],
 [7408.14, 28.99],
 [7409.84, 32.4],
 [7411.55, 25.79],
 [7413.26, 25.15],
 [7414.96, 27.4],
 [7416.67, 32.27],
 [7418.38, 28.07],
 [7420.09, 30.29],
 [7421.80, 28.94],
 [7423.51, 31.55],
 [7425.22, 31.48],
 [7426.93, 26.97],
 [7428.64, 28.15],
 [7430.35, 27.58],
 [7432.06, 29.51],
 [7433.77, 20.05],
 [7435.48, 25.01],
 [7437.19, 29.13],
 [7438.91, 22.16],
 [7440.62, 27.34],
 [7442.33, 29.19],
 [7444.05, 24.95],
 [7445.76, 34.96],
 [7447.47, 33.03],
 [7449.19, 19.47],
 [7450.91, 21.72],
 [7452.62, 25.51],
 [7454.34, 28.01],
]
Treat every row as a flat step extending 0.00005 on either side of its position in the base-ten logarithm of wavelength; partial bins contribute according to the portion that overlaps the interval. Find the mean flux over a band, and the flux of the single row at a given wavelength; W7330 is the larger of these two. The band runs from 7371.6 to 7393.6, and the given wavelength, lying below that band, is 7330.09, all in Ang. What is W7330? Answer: 33.8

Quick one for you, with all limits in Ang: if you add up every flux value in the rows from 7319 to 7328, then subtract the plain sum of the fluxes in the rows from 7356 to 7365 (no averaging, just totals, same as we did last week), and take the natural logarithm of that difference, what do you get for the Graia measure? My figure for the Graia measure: 2.1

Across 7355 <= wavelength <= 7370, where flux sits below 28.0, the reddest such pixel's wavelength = 7369.01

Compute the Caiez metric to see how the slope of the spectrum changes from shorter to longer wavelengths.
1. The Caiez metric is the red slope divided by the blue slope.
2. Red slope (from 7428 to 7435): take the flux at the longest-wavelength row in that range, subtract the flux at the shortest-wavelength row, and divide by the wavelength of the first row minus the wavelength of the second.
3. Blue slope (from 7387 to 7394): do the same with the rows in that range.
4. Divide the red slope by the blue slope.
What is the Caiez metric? -7.5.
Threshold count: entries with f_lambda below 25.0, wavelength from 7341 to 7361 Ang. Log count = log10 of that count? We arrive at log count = 0.70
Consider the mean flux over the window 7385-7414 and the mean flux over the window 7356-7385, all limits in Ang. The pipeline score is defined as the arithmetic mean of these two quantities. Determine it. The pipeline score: 26.4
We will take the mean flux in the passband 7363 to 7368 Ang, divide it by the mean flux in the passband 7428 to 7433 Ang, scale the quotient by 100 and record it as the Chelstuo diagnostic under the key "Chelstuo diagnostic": 96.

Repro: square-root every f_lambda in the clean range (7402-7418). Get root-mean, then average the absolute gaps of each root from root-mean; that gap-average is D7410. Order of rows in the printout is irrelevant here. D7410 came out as 0.313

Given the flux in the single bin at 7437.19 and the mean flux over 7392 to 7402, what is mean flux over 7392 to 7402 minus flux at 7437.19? -1.8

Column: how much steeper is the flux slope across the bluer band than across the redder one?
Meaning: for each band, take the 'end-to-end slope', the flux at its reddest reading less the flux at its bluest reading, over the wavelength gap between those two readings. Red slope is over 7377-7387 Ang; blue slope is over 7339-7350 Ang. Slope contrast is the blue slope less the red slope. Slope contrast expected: -1.5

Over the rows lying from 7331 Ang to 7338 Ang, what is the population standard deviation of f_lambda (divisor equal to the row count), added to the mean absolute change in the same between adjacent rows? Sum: 3.3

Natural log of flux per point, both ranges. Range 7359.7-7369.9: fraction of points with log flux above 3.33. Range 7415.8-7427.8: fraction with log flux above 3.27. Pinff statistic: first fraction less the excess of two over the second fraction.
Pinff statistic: -0.83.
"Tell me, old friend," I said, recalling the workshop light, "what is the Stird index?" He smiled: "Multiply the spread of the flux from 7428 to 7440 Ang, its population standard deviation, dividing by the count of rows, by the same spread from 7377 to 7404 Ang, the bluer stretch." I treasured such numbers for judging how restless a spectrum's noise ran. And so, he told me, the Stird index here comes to 12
